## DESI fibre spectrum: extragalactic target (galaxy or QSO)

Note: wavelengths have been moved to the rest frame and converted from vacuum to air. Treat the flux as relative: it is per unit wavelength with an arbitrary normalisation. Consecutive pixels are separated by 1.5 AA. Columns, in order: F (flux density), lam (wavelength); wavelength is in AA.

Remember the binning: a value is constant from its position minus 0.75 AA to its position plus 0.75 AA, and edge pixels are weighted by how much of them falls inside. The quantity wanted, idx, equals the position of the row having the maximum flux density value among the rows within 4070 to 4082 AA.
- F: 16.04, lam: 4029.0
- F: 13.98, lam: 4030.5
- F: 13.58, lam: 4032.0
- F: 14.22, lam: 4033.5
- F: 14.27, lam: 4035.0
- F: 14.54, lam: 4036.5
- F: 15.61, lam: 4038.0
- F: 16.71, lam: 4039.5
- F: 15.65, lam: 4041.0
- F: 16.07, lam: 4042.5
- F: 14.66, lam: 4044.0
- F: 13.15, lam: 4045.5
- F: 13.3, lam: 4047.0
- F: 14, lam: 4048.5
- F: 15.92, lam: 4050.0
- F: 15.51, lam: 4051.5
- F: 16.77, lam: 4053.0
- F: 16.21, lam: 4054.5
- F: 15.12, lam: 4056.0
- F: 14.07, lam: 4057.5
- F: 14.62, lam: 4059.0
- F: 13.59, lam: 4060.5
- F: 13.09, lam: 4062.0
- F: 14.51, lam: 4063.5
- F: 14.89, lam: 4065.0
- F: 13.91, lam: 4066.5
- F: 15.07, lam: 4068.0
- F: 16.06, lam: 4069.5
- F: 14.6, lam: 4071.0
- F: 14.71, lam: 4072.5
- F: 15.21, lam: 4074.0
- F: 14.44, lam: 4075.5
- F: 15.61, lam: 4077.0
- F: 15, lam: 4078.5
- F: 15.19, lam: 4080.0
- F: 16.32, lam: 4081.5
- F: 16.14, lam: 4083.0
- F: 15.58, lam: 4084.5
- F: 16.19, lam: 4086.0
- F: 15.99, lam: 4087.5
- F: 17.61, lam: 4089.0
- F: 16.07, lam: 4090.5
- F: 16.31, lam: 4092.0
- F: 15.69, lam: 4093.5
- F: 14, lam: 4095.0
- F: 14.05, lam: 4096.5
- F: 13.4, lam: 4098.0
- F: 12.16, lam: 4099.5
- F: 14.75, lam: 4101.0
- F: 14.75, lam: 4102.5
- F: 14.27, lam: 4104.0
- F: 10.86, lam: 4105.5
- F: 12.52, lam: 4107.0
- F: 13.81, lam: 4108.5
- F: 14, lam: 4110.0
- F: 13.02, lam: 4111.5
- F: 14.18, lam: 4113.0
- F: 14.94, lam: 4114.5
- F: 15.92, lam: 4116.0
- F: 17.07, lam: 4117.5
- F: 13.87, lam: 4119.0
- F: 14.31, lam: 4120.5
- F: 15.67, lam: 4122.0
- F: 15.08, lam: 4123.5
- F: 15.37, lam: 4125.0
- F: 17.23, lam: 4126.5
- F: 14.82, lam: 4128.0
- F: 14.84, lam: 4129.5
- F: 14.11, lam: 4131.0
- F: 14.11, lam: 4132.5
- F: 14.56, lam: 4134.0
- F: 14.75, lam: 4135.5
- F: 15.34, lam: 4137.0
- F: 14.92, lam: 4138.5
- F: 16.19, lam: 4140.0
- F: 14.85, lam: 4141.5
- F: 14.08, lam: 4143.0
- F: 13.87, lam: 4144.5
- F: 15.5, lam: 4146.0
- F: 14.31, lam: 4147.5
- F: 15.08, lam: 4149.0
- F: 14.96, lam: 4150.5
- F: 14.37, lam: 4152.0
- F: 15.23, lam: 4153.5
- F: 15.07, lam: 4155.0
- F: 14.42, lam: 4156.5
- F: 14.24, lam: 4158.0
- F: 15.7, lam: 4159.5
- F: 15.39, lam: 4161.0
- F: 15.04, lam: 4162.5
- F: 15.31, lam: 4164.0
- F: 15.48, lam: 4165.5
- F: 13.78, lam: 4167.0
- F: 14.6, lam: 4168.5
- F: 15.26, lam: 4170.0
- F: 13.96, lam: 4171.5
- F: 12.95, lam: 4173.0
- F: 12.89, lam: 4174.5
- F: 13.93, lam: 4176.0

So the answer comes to 4081.5 AA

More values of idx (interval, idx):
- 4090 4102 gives 4092.0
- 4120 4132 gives 4126.5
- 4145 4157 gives 4146.0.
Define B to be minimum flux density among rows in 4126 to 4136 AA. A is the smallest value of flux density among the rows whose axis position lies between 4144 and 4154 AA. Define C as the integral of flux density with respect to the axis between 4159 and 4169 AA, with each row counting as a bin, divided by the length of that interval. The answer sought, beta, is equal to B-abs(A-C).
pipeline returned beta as 12.9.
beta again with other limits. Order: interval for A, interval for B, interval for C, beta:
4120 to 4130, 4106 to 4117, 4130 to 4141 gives 12.0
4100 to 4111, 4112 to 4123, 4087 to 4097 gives 9.0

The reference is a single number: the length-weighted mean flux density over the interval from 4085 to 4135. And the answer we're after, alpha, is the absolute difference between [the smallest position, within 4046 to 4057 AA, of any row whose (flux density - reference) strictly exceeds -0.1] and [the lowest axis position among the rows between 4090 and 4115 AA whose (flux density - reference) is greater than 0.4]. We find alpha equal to 40.5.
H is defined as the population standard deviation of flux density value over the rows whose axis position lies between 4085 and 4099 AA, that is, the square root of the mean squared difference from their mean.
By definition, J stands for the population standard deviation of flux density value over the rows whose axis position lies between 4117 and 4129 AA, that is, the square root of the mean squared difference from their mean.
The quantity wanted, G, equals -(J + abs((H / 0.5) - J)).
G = -2.6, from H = 1.29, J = 1.13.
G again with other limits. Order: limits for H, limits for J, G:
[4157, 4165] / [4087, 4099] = -1.7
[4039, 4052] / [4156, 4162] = -2.4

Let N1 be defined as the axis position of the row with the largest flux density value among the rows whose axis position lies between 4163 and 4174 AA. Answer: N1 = 4165.5 AA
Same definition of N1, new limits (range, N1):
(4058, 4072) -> 4069.5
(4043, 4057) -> 4053.0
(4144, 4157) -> 4146.0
